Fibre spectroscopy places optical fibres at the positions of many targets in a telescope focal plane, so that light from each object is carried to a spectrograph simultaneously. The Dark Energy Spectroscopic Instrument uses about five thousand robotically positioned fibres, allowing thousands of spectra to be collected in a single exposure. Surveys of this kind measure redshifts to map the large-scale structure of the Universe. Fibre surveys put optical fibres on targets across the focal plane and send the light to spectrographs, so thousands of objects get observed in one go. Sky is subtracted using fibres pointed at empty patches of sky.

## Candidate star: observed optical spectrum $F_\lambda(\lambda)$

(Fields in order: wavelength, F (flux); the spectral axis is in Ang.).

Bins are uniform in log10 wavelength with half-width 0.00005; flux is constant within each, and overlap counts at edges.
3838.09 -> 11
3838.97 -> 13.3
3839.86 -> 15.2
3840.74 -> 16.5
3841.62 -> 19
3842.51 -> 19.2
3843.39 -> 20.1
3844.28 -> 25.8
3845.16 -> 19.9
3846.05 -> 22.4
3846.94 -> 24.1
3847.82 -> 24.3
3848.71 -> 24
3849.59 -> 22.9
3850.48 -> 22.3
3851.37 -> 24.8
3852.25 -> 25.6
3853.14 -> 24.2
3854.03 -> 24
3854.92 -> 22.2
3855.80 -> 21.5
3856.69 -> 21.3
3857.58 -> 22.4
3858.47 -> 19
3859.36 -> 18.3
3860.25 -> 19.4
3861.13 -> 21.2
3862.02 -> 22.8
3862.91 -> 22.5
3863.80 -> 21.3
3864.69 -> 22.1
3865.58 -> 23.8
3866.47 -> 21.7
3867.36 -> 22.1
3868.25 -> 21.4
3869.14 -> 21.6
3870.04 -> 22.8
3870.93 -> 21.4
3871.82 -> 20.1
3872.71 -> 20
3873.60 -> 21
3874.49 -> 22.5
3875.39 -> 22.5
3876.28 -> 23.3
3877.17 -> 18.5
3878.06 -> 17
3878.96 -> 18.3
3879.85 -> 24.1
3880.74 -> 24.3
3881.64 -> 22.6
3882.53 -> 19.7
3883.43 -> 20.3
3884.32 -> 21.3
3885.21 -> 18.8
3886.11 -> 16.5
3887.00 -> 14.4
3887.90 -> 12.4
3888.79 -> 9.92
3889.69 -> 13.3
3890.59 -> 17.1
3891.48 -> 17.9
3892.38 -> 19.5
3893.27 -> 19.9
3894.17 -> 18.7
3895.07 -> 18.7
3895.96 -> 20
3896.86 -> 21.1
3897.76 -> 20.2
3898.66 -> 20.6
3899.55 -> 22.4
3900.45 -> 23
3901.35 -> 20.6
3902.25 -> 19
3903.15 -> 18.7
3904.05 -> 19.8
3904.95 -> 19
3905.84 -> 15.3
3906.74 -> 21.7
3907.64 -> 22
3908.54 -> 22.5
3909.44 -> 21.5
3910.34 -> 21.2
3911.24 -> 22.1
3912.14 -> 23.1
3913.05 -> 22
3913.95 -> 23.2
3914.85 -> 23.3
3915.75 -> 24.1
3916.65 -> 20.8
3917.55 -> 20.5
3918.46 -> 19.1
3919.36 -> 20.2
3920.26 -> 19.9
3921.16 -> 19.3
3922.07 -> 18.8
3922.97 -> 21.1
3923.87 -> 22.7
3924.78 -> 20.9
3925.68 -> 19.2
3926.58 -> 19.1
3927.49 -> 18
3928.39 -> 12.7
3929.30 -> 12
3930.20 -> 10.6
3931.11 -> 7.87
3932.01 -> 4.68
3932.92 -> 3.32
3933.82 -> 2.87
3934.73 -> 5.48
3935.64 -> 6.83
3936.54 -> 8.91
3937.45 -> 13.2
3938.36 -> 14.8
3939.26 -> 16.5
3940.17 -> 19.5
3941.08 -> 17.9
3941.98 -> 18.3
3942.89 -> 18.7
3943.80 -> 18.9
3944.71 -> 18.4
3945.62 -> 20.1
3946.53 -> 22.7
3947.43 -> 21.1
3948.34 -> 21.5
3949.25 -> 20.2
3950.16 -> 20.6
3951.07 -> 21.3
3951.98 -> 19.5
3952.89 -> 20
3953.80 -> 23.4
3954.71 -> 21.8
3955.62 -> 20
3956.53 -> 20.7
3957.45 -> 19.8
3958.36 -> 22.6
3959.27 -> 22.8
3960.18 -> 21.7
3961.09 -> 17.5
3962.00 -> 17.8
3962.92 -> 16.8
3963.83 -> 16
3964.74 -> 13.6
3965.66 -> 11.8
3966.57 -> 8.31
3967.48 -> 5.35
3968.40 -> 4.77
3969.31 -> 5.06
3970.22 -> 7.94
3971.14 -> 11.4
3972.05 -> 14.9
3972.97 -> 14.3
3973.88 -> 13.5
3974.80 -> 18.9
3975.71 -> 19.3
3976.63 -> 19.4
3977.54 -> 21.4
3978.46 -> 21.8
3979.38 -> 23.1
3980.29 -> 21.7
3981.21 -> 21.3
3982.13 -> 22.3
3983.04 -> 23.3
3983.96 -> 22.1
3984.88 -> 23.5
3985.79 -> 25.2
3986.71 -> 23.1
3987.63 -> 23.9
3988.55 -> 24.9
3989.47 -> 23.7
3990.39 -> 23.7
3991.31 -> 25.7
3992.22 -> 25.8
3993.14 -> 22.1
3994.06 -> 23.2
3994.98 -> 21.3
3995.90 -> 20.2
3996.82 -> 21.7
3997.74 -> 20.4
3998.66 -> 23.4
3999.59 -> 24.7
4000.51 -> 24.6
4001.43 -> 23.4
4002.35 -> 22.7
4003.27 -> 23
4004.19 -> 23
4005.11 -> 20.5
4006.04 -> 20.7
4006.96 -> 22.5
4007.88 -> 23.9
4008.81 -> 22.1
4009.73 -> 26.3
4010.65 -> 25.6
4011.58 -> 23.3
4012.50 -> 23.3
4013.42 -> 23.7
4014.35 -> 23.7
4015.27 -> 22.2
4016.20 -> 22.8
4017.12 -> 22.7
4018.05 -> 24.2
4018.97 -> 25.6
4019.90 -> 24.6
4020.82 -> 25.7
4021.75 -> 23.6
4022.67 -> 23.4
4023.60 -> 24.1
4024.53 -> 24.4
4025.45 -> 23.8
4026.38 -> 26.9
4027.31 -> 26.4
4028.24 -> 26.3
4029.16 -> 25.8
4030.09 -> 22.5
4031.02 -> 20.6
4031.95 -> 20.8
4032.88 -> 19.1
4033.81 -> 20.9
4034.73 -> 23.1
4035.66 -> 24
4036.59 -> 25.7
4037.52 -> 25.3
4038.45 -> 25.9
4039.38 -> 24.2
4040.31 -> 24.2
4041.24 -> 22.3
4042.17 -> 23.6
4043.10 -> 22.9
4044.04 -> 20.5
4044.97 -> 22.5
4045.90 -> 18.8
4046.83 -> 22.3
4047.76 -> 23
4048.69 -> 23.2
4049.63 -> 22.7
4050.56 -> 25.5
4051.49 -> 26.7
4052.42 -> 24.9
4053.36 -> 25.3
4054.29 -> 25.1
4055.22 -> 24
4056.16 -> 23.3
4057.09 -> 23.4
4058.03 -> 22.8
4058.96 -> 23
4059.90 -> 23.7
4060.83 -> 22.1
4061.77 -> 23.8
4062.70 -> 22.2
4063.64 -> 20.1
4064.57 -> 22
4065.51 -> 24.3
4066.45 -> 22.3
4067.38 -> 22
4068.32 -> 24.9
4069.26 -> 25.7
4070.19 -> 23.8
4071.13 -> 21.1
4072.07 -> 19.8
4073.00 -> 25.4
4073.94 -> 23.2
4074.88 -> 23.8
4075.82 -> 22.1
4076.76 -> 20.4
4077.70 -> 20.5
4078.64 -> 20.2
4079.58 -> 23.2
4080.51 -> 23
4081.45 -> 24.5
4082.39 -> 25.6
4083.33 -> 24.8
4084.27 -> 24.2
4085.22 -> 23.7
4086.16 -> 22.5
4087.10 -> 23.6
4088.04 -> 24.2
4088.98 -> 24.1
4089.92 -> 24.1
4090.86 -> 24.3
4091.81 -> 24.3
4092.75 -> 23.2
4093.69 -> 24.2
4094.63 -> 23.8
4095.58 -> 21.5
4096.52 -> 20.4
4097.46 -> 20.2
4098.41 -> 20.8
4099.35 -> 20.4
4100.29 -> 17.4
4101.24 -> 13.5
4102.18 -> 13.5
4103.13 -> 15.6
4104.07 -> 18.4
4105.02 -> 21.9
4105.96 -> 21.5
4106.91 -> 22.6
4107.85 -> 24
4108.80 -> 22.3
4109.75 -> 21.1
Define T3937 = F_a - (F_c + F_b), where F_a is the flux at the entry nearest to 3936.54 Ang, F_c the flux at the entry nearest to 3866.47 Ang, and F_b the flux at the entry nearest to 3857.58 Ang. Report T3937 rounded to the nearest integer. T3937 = -35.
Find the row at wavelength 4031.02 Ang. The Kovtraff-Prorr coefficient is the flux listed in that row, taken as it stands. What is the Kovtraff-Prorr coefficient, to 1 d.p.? 20.6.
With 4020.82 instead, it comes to 25.7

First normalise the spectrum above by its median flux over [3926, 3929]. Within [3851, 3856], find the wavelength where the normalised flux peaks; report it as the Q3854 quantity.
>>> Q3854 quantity 3852.25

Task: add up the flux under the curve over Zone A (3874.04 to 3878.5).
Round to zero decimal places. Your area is 93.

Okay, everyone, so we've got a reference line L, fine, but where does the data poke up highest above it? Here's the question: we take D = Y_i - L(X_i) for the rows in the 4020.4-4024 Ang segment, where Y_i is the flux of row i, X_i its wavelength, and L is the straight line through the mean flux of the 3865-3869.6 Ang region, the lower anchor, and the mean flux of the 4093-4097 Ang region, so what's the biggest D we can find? 3.3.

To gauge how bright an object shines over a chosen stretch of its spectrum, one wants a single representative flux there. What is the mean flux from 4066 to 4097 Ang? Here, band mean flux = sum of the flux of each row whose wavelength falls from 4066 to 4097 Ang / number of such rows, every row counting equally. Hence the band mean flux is 23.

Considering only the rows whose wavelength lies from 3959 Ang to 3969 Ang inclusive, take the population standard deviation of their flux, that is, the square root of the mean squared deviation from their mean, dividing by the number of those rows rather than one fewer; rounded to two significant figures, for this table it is 5.8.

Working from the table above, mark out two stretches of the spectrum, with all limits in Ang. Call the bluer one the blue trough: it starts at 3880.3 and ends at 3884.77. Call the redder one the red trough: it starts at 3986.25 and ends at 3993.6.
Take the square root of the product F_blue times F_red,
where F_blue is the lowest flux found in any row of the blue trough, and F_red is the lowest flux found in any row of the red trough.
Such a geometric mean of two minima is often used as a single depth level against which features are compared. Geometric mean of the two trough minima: 20.9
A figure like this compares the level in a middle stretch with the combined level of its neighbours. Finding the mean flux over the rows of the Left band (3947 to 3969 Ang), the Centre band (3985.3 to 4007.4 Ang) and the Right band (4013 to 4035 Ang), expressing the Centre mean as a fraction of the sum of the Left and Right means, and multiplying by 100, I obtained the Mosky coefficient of 56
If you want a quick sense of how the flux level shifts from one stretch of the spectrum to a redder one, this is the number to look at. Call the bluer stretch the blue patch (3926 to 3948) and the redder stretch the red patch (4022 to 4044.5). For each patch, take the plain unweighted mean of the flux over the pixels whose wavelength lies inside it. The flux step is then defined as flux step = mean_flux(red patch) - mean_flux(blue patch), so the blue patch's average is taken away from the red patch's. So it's 10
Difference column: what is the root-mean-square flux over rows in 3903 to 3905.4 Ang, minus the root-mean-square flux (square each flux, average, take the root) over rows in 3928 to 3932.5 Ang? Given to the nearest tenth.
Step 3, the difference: 9.2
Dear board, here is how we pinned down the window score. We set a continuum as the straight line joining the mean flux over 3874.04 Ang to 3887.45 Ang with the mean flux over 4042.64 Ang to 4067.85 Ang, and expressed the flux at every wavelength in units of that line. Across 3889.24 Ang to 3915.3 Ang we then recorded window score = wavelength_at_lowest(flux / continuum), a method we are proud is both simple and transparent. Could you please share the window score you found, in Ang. 3889.69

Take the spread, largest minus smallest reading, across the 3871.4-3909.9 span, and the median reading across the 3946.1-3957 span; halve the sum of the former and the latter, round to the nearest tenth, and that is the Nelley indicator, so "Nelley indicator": 17.6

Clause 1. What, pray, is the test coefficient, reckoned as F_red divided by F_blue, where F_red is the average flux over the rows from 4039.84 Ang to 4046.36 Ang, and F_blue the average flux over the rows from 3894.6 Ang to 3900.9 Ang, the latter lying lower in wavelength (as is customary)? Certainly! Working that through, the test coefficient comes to 1.060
